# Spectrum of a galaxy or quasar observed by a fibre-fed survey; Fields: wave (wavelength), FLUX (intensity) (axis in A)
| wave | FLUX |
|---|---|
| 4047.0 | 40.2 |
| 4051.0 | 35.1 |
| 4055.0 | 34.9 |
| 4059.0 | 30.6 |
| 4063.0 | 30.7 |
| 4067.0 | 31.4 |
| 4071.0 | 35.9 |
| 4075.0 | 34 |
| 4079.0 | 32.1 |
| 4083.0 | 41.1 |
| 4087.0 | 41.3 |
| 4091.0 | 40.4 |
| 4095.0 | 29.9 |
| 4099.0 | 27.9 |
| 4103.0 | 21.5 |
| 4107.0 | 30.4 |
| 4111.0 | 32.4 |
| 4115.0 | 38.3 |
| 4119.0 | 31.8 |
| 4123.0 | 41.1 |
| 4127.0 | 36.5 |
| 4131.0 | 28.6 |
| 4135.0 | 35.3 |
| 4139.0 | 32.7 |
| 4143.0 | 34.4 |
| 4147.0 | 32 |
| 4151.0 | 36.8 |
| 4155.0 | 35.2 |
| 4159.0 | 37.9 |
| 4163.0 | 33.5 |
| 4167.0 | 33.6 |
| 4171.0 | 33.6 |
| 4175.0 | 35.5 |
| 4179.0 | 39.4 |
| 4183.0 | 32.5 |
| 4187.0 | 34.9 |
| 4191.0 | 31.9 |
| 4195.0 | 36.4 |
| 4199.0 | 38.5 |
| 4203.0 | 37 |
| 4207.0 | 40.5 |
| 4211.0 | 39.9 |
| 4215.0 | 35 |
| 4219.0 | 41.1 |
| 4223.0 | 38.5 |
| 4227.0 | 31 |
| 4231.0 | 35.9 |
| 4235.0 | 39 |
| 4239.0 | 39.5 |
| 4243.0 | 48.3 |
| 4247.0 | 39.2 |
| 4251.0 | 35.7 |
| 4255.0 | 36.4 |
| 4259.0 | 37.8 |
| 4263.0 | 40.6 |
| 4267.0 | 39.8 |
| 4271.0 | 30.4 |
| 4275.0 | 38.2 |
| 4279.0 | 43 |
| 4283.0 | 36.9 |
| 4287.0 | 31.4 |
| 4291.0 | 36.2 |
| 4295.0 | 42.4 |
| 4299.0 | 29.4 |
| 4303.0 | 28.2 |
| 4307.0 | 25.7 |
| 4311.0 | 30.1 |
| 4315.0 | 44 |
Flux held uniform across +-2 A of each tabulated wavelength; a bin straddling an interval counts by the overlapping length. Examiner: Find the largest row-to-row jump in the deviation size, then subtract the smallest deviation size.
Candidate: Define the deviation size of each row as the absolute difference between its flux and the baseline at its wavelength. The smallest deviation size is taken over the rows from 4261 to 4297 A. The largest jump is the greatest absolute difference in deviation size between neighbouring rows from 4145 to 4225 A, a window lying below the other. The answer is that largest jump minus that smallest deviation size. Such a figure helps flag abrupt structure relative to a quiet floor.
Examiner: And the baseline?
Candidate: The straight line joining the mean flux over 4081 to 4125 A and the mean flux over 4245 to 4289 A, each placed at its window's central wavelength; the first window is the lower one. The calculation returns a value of 3.2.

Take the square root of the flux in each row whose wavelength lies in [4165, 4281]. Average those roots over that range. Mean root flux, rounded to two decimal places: 6.10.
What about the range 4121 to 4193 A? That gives 5.89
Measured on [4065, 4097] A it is 5.97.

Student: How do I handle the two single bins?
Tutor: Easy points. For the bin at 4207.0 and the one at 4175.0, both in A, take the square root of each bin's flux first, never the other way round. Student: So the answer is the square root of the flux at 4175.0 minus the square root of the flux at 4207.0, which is -0.41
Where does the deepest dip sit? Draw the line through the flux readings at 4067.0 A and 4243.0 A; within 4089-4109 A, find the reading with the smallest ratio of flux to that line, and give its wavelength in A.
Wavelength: 4103.0 A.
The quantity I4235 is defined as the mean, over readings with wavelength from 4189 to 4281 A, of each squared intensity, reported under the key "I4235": 1457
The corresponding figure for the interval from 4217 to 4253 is 1516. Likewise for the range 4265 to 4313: 1208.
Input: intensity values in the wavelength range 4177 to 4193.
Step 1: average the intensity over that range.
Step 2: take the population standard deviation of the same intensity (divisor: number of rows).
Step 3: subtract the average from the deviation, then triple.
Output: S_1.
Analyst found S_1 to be -95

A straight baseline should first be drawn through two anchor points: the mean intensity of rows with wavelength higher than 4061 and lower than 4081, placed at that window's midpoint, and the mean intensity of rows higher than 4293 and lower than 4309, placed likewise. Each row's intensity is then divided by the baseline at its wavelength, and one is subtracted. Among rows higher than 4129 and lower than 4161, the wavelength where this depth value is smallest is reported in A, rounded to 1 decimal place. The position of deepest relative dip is 4131.0 A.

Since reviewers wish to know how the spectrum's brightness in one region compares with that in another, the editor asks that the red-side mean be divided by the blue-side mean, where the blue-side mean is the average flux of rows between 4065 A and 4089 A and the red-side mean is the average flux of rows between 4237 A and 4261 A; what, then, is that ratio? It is 1.10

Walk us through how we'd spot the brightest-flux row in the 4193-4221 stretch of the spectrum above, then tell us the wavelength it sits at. 4219.0 A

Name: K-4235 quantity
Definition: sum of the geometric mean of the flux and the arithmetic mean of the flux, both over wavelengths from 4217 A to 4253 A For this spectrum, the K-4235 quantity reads 77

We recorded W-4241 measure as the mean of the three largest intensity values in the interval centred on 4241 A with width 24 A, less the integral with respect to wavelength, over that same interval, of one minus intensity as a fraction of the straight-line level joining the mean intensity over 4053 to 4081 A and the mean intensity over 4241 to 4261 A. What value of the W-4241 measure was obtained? 43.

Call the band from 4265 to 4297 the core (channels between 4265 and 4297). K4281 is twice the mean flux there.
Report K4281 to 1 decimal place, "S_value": 74.6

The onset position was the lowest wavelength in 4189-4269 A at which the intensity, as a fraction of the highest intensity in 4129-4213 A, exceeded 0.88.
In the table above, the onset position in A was 4195.0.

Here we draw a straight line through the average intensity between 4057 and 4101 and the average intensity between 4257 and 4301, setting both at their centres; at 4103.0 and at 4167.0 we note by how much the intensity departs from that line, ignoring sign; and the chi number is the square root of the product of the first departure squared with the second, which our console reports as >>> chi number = 17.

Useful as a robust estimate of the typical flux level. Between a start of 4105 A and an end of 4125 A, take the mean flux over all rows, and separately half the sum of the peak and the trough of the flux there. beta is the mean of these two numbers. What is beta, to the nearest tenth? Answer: 35.3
